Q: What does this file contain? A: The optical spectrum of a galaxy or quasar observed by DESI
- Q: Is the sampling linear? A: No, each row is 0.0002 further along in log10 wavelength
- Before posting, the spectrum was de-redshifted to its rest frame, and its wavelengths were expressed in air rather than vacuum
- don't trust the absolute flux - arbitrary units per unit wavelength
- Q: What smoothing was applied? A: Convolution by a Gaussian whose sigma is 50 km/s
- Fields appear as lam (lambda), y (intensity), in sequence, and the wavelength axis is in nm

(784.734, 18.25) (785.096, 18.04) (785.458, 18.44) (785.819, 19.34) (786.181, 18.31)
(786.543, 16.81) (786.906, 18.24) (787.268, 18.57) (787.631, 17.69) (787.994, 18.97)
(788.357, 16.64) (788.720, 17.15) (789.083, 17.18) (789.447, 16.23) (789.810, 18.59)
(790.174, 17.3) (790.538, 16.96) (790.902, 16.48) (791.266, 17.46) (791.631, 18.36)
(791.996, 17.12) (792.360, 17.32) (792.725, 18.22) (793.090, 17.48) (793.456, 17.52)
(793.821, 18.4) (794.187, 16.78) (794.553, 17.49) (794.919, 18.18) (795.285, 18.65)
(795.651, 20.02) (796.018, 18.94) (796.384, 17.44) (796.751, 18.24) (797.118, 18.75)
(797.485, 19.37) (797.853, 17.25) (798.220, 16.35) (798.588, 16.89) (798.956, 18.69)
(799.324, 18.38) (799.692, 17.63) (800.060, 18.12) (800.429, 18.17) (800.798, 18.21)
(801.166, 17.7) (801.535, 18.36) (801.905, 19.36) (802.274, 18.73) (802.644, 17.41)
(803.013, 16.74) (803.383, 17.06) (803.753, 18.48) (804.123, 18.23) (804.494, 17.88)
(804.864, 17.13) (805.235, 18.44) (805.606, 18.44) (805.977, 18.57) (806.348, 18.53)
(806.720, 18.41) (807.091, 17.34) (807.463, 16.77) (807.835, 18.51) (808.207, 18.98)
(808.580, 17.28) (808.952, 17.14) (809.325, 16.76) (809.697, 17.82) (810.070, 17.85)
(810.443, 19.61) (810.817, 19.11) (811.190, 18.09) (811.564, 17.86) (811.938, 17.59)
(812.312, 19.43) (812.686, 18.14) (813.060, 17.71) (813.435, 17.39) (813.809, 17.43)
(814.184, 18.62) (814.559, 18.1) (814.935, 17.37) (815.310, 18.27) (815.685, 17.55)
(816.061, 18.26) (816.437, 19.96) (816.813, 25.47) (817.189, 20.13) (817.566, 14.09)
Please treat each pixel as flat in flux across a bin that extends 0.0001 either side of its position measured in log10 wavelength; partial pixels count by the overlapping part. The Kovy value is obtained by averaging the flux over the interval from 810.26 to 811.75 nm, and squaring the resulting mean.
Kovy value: 348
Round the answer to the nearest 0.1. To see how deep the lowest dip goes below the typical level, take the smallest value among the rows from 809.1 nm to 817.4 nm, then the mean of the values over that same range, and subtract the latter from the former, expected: -1.8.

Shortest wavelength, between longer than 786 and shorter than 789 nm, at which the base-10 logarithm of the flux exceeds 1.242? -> 786.181 nm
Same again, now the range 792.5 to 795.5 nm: 792.725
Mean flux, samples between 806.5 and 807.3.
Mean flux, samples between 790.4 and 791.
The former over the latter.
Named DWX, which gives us 1.07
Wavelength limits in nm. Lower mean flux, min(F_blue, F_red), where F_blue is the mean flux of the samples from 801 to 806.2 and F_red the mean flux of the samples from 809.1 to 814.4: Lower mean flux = 18.0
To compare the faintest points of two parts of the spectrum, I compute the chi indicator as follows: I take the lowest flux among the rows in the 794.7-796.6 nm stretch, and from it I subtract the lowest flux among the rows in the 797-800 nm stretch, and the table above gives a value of 1.1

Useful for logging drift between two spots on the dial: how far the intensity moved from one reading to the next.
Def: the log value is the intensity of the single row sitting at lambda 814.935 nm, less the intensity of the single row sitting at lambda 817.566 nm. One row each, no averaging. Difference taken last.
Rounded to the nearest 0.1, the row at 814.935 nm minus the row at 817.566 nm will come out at 3.3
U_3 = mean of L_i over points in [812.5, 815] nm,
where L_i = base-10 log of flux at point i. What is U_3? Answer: 1.25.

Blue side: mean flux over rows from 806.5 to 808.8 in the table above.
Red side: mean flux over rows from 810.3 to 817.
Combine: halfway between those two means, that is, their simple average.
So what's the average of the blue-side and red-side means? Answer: 18.27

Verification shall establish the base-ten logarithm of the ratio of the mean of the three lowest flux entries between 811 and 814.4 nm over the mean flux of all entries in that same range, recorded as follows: -0.014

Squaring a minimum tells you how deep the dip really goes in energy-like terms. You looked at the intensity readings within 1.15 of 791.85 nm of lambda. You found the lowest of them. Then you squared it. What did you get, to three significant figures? 272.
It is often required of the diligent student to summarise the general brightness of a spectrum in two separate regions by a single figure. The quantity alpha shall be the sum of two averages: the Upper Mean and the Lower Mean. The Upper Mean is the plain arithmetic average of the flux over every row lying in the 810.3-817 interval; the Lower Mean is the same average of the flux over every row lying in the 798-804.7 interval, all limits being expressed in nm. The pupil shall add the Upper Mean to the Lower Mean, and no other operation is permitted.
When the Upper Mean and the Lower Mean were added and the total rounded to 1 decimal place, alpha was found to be 36.6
